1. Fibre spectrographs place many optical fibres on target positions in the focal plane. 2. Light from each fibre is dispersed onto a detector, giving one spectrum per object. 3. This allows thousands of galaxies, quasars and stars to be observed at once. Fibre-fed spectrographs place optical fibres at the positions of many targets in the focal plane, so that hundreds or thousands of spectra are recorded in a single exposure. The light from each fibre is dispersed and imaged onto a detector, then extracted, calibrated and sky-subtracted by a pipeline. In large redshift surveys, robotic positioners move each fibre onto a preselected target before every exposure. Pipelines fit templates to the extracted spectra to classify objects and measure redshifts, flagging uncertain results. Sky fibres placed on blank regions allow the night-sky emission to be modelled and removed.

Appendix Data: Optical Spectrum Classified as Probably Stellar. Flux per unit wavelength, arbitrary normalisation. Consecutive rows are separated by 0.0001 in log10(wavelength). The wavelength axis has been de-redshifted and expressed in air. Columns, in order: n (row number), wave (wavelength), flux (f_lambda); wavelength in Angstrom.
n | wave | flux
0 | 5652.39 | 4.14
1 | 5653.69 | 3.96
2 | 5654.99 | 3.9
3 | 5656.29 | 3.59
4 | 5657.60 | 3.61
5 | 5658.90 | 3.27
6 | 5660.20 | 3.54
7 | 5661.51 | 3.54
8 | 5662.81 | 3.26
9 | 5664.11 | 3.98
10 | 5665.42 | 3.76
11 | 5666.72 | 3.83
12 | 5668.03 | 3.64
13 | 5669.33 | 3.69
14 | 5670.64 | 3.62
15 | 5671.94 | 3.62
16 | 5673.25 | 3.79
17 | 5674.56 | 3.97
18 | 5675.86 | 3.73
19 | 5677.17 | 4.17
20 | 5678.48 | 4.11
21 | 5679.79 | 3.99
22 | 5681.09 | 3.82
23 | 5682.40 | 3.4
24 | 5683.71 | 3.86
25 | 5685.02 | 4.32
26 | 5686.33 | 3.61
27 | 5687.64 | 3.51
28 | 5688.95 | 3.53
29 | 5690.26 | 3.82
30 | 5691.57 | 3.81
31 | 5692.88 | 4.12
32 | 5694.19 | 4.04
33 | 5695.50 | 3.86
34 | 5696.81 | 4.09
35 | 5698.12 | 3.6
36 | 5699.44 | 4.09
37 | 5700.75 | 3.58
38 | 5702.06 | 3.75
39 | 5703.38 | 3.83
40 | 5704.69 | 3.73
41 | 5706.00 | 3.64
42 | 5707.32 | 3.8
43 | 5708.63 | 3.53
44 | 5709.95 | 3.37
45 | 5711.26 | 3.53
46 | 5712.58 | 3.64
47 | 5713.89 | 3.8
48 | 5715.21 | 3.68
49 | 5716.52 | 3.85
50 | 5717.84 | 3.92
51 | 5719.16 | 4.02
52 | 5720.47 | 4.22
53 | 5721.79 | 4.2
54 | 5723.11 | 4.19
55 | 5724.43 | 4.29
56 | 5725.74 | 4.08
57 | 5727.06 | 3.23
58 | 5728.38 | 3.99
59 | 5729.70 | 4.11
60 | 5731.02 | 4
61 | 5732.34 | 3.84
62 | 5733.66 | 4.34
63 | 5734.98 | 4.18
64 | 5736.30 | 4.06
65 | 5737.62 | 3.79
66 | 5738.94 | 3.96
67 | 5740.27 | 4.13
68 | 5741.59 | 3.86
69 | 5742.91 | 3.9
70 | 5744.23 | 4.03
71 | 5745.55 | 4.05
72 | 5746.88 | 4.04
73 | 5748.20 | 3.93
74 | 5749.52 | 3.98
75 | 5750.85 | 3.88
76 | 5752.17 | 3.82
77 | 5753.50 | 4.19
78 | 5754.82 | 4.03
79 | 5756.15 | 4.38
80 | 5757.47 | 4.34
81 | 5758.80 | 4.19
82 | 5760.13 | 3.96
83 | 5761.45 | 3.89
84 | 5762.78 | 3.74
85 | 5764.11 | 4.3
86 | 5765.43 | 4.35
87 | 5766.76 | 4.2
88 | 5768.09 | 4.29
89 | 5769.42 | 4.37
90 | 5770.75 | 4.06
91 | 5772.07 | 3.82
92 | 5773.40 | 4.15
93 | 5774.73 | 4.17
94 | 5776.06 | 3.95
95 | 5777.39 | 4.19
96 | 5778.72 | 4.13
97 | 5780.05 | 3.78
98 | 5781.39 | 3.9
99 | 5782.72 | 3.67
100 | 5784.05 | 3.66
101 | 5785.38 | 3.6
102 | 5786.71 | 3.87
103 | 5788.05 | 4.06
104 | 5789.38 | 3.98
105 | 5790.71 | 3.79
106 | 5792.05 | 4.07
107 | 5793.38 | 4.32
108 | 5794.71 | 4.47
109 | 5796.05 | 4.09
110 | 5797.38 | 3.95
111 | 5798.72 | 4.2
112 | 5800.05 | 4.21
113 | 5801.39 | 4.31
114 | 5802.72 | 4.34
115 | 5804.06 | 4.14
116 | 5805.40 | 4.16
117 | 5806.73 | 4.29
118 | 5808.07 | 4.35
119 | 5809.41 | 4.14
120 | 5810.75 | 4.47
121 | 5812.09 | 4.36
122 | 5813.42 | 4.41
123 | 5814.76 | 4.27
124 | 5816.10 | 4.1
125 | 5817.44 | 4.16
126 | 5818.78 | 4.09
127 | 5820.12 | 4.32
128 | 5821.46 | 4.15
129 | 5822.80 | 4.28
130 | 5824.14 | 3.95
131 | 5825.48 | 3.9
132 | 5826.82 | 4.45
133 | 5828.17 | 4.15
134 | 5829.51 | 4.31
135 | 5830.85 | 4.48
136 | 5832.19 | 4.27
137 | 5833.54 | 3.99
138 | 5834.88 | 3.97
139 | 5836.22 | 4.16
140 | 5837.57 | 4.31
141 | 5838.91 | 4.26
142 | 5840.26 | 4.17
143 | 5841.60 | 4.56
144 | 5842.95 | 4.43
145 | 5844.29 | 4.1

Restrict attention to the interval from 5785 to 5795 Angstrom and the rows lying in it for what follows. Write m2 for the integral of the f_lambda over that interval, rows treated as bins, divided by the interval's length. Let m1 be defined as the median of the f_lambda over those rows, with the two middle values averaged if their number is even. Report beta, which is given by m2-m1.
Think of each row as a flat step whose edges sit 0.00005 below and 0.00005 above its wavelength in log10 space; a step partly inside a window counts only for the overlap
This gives -0.004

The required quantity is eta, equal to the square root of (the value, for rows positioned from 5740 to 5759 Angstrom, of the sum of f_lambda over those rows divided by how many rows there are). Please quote 2.01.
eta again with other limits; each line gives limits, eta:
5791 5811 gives 2.06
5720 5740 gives 2.01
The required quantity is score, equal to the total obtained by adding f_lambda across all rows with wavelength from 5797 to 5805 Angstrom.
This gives 25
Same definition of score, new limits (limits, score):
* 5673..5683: 31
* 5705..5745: 117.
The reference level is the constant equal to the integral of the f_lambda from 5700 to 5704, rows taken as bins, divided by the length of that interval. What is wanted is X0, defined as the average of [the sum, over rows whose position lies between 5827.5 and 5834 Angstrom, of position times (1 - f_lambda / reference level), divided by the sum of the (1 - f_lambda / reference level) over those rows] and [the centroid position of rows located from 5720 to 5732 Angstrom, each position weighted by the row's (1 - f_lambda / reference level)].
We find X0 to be 5777.6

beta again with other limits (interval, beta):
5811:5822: 0.029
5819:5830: -0.033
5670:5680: -0.011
